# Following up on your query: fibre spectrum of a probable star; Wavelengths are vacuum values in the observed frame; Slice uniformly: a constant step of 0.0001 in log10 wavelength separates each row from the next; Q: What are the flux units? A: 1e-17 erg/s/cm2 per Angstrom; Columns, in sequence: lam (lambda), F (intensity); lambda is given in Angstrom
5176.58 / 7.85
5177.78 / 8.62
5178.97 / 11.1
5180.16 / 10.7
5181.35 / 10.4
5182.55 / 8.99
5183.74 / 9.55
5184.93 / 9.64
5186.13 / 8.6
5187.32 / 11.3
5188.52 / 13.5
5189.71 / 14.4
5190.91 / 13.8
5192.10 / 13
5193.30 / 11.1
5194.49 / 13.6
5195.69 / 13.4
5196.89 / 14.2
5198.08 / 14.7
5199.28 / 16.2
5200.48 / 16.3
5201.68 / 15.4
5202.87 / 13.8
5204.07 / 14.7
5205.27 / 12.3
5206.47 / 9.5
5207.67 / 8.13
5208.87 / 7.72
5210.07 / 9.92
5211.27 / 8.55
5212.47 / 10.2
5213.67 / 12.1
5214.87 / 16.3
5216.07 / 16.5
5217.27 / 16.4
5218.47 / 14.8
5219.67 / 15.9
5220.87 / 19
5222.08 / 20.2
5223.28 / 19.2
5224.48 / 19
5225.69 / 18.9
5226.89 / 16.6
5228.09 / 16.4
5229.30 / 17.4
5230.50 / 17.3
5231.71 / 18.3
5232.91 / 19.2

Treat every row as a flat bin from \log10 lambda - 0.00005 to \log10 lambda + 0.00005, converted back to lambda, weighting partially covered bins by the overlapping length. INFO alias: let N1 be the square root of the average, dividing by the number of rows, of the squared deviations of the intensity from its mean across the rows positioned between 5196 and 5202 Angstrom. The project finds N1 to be 0.8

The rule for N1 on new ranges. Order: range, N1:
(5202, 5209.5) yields 2.7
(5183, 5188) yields 1.0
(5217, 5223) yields 2.0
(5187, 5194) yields 1.2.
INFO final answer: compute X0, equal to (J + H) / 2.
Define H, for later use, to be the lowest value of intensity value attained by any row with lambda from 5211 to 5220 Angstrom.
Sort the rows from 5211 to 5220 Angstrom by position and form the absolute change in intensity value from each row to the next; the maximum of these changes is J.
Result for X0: 6.4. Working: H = 8.55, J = 4.2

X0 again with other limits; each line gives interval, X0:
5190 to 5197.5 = 6.8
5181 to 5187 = 5.0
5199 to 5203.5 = 7.7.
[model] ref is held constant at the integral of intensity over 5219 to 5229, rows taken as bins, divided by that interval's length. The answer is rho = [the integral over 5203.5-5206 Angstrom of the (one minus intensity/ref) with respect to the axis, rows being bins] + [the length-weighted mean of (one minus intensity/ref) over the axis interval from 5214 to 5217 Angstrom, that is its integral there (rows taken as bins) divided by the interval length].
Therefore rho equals 0.8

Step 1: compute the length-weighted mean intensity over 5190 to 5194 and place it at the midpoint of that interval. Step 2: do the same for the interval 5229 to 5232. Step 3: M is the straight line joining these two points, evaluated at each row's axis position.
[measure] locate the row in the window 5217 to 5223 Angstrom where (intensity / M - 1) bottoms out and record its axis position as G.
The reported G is 5218.47 Angstrom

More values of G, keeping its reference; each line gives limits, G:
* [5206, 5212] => 5208.87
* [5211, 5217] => 5211.27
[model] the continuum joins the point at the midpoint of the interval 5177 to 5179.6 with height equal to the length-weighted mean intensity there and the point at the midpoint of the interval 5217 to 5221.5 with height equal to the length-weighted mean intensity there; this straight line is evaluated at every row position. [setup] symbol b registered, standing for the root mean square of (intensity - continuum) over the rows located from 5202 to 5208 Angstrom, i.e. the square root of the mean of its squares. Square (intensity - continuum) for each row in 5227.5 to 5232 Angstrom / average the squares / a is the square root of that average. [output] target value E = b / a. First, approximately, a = 1.1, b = 4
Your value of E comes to 3.5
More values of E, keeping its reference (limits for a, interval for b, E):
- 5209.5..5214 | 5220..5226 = 0.4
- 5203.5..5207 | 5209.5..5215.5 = 1.5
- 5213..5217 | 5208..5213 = 2.9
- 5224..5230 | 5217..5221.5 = 1.1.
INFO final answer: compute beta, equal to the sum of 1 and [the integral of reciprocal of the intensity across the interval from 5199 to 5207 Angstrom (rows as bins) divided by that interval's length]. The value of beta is 1.07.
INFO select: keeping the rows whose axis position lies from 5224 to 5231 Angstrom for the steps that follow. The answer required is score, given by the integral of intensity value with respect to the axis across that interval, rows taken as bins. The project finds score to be 123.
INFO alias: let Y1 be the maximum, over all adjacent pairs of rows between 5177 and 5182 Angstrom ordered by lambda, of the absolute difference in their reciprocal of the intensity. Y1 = 0.026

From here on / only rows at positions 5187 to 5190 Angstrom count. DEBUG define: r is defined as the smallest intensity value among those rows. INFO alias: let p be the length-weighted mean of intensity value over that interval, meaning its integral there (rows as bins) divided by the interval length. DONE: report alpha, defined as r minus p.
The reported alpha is -1.79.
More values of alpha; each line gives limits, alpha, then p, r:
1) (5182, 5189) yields -1.62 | 10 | 8.6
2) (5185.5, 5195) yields -3.79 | 12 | 8.6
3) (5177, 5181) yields -1.44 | 10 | 8.62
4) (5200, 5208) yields -4.85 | 13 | 8.13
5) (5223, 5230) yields -1.45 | 18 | 16.4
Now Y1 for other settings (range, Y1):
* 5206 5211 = 0.029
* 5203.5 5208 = 0.024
